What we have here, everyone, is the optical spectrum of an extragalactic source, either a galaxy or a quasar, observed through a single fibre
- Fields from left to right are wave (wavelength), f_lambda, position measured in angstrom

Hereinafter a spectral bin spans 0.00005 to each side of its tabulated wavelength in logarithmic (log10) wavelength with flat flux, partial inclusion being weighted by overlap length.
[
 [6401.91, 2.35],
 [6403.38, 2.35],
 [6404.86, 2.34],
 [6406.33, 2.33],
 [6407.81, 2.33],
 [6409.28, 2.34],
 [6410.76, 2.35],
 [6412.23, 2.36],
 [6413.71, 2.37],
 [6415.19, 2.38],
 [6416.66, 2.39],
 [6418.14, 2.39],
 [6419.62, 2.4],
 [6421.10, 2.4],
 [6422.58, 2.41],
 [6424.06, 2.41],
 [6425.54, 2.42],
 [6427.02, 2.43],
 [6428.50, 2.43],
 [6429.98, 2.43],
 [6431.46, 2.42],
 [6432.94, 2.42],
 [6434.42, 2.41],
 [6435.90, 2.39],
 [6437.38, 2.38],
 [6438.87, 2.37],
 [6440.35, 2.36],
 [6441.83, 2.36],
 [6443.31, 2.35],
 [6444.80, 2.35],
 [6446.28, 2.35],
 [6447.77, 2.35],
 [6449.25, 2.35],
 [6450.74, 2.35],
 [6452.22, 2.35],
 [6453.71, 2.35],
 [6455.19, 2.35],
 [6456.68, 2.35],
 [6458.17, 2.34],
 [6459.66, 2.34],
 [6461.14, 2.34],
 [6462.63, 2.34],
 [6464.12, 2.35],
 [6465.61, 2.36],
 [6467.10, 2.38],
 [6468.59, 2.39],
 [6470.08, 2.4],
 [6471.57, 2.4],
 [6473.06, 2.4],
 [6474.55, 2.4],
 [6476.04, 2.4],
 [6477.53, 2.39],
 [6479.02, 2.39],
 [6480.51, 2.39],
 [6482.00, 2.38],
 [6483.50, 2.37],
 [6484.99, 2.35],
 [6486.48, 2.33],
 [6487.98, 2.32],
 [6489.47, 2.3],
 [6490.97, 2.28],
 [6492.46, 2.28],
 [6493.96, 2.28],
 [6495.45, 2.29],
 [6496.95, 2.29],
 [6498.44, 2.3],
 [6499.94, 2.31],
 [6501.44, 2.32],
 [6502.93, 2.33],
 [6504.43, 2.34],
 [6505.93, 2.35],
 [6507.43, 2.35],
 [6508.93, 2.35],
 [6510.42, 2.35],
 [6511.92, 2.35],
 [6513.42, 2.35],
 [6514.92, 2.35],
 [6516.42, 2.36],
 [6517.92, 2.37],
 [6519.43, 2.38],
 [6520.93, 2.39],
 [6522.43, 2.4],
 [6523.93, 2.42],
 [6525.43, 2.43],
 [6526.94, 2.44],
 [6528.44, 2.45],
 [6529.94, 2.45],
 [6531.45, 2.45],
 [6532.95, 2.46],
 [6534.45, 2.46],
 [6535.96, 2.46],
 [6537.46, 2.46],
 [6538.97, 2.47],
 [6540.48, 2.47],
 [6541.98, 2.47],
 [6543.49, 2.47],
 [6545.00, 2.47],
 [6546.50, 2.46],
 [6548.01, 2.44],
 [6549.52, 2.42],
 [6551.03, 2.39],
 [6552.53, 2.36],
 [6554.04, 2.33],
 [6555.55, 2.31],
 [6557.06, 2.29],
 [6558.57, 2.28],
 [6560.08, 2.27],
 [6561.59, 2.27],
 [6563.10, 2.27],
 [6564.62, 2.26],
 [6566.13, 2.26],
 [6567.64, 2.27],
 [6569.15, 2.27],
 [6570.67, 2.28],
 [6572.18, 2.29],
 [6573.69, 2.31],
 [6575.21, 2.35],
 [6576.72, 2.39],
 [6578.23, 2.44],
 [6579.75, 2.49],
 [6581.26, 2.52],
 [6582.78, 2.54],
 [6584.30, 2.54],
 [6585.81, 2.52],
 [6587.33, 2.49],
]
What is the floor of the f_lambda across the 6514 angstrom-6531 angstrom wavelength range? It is 2.35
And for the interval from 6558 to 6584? 2.26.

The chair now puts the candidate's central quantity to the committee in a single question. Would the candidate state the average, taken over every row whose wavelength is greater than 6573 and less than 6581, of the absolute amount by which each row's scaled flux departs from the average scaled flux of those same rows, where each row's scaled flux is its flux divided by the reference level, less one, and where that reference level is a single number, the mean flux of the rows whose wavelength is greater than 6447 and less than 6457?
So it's 0.023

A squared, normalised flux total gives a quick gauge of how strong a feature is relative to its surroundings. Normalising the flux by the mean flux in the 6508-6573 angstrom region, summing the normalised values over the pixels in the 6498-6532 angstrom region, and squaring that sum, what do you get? 528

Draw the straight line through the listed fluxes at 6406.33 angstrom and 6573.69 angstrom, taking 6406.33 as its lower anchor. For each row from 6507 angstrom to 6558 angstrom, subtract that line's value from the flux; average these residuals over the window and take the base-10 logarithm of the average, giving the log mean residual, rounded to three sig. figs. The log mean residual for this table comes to -1.04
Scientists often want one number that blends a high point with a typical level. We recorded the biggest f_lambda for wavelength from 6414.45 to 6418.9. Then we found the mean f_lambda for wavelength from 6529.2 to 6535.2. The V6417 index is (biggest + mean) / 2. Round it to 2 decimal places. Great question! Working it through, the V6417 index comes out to 2.42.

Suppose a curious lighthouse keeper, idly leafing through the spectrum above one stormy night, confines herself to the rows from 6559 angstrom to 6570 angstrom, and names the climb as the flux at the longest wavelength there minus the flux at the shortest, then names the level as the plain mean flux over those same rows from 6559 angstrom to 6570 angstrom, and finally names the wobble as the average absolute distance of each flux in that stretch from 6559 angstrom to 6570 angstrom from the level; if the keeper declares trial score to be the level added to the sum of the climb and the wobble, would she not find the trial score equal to 2.27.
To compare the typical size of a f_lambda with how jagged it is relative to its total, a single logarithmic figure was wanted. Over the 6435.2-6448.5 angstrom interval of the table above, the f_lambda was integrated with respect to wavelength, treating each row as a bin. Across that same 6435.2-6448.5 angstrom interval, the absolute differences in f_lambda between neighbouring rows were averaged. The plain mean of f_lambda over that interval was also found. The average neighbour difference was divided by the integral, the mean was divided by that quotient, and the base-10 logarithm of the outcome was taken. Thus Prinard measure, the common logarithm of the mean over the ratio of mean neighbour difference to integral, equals 4.17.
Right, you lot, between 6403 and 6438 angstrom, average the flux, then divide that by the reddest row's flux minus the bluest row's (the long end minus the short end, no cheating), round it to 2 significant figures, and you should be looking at 80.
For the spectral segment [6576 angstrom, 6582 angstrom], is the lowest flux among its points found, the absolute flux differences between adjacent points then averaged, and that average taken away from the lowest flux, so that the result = 2.35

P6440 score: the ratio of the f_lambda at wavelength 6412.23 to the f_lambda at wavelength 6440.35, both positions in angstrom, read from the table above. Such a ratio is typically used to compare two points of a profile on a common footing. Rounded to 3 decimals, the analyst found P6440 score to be 1.000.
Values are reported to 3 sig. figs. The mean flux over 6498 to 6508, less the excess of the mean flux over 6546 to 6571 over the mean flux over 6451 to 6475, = 2.37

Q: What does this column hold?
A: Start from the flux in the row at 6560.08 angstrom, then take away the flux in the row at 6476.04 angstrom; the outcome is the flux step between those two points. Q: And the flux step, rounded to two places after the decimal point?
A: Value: -0.13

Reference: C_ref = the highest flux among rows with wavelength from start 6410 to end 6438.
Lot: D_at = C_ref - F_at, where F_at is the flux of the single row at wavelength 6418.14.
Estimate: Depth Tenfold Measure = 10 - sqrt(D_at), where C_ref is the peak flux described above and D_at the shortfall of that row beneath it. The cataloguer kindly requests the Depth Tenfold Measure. 9.80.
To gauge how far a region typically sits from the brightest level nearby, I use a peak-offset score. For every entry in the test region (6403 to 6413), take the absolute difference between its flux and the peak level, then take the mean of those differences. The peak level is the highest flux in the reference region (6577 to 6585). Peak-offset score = 0.197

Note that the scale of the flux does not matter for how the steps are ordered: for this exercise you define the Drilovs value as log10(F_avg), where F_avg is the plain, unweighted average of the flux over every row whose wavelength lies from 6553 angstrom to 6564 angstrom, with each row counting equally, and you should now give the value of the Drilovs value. 0.360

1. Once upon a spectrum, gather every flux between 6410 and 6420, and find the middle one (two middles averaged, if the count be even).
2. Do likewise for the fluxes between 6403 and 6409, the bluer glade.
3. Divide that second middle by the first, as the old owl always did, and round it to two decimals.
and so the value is 0.98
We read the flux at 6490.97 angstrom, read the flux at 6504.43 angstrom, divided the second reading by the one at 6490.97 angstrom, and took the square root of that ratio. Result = 1.01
